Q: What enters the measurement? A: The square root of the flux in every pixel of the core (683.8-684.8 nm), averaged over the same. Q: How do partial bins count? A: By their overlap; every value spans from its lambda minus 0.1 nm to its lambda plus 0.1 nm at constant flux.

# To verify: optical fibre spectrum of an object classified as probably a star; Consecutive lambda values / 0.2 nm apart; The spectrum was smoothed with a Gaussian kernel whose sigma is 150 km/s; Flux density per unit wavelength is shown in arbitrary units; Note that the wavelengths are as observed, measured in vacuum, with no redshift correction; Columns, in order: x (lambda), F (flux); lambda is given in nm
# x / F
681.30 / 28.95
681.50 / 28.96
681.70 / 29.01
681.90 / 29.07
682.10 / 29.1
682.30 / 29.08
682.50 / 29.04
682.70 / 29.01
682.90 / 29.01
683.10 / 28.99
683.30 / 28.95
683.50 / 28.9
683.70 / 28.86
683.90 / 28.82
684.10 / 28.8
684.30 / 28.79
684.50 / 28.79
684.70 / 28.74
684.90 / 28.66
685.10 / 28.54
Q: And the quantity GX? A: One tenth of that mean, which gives 0.5365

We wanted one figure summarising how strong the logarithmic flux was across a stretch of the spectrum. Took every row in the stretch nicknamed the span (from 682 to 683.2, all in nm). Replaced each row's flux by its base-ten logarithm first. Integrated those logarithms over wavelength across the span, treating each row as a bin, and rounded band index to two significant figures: 1.8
